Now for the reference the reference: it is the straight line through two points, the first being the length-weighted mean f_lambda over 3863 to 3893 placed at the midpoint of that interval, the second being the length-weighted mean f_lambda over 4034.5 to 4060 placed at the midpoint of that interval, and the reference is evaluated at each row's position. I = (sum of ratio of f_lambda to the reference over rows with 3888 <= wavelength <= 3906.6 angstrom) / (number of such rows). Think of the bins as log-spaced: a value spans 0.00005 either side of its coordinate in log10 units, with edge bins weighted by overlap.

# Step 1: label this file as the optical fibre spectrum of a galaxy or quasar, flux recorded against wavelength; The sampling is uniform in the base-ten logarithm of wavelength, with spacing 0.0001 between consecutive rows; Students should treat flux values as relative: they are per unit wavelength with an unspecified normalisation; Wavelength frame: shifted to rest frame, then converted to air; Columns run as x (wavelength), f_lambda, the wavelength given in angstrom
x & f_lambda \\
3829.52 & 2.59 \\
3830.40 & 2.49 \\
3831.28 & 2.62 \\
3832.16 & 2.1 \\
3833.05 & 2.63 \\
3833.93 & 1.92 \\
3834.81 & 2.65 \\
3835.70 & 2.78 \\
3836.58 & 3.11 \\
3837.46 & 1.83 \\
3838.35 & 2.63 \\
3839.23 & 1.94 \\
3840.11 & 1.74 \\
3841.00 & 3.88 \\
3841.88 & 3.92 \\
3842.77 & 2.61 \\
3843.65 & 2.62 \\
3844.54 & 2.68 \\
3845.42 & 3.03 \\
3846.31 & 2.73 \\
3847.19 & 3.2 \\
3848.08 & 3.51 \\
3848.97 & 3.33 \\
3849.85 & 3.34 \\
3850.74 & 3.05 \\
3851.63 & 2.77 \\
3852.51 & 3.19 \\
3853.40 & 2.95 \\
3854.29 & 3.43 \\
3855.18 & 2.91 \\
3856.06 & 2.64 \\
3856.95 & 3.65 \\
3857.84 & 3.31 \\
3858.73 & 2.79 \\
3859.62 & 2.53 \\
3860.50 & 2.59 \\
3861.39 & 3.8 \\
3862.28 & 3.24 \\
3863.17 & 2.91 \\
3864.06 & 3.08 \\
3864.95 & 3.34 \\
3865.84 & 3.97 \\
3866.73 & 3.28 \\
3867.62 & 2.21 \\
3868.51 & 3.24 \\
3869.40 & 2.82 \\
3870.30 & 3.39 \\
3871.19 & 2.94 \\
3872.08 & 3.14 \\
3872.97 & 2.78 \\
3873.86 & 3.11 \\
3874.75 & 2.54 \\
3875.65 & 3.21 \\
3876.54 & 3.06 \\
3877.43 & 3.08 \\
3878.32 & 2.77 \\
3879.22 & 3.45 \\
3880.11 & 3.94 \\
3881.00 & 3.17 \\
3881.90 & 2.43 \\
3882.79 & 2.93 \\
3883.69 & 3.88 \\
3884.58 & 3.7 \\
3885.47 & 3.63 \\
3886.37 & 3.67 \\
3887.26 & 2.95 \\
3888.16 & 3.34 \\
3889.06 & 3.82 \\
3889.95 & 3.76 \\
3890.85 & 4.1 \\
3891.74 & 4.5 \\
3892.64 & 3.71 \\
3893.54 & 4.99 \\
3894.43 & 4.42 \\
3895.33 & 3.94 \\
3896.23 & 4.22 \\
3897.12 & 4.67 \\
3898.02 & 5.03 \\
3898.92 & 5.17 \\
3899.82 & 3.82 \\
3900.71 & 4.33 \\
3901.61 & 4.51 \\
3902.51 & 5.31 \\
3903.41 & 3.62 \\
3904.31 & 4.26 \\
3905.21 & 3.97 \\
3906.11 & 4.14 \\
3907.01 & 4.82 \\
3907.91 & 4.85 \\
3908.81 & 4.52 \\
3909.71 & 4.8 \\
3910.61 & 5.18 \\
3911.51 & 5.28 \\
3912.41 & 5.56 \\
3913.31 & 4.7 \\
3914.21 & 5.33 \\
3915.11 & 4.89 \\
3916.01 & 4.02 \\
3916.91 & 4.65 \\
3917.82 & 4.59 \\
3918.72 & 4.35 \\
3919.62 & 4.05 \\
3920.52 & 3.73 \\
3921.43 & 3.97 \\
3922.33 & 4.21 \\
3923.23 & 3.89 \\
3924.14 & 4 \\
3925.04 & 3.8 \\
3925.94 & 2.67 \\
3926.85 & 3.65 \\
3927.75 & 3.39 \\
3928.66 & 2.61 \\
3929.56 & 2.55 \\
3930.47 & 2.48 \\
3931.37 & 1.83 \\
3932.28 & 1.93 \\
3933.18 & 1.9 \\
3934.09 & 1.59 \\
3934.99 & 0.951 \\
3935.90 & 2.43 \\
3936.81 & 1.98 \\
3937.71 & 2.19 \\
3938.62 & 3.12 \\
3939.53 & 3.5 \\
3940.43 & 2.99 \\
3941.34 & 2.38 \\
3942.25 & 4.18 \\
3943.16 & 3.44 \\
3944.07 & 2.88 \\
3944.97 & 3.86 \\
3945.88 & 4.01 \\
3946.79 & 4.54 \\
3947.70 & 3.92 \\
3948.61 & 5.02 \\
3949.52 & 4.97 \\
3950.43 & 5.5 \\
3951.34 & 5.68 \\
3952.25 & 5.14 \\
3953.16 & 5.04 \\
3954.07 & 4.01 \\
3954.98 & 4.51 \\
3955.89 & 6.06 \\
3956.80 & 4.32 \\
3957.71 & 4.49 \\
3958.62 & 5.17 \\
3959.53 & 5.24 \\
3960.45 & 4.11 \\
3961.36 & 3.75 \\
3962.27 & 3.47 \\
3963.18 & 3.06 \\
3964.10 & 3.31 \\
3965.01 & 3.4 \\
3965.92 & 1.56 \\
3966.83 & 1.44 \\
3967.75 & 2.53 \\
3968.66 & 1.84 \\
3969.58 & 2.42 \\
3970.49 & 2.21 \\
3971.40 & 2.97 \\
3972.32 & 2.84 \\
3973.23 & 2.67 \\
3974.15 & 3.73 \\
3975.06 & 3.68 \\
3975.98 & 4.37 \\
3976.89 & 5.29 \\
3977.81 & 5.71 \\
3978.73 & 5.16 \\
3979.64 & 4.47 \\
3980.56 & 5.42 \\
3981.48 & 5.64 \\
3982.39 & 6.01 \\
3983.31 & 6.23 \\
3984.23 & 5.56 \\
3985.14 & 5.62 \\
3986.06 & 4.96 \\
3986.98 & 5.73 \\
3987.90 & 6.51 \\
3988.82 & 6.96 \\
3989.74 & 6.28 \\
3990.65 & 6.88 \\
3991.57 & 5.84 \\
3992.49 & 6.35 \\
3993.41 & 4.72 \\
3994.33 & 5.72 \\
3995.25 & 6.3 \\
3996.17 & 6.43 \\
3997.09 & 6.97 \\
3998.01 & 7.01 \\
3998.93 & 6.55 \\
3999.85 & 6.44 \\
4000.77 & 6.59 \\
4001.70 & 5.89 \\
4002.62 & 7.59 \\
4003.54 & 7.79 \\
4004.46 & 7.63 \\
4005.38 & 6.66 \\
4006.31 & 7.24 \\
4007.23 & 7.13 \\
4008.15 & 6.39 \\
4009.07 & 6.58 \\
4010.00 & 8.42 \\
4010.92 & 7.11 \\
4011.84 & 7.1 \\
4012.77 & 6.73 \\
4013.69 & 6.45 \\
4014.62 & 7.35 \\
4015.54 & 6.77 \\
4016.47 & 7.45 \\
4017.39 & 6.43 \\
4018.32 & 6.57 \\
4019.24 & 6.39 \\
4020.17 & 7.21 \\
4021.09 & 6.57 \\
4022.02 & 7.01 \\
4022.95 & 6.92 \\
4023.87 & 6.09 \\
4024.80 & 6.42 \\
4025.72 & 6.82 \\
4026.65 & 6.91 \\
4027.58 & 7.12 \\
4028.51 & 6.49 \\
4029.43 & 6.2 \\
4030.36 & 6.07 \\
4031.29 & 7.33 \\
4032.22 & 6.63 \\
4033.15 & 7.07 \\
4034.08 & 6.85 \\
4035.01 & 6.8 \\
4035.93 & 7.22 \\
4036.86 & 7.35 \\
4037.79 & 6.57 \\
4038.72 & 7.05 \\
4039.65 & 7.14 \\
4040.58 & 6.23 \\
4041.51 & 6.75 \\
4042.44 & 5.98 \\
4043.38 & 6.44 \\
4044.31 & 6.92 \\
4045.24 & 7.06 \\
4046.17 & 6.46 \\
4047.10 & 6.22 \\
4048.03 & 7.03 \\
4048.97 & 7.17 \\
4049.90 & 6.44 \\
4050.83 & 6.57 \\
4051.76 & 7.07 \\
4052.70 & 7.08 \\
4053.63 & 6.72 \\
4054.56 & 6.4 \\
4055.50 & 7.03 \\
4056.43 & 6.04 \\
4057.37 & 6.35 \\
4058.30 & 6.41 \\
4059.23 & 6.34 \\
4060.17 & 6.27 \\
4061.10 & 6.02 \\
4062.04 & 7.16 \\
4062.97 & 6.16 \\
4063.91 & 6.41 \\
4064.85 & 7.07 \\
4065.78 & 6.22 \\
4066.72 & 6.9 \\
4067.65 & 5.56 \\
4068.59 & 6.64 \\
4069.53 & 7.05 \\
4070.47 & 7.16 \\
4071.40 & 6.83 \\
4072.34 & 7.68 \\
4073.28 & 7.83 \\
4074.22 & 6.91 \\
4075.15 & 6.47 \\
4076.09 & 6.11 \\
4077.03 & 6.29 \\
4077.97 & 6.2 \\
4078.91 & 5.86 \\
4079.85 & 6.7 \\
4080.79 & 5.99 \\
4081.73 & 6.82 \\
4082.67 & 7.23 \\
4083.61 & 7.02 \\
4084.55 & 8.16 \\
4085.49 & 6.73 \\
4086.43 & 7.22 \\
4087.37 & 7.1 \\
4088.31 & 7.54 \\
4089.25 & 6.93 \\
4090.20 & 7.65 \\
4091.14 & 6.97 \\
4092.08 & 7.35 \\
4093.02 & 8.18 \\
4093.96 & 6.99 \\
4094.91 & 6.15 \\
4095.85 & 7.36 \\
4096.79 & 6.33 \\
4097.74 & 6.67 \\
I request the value 1.16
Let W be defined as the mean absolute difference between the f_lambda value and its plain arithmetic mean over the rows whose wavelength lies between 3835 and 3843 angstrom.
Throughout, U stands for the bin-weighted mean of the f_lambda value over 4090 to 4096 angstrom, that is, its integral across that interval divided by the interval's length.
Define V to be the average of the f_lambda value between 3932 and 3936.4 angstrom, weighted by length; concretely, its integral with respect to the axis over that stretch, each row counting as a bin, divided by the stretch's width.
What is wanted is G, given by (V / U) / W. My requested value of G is 0.4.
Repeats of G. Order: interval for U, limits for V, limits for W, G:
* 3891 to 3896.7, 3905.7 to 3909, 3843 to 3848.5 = 3.8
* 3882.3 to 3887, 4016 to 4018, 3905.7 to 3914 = 6.3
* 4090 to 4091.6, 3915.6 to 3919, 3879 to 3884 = 1.3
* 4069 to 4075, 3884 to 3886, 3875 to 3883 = 1.8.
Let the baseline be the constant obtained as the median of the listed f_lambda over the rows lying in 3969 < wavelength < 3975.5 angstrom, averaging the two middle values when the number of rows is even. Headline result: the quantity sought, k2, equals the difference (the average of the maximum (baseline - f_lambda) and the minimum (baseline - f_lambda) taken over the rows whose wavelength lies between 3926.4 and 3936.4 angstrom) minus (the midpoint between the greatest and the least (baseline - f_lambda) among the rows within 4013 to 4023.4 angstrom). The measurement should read 5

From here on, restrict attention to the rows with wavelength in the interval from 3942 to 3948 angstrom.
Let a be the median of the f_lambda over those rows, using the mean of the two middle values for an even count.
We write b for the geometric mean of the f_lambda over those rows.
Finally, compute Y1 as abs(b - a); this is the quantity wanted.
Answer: 0.122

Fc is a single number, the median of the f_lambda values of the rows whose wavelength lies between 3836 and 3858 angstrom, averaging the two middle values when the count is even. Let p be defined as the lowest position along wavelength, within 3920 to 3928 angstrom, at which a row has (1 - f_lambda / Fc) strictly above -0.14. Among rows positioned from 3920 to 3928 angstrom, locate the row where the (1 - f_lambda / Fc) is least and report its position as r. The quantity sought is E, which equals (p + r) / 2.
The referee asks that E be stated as 3924.1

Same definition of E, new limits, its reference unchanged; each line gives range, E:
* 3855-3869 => 3860.5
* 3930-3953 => 3940.9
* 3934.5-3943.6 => 3938.6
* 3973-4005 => 3988.4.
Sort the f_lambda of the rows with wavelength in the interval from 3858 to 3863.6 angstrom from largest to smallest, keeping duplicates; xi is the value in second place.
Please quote 3.24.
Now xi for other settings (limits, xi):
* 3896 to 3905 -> 5.17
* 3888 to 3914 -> 5.31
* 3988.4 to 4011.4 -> 7.79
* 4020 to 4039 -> 7.33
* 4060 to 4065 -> 7.07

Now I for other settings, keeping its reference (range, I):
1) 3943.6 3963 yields 0.95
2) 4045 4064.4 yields 0.96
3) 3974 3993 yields 1.02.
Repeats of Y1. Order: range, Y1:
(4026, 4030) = 0.030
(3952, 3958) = 0.246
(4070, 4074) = 0.056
